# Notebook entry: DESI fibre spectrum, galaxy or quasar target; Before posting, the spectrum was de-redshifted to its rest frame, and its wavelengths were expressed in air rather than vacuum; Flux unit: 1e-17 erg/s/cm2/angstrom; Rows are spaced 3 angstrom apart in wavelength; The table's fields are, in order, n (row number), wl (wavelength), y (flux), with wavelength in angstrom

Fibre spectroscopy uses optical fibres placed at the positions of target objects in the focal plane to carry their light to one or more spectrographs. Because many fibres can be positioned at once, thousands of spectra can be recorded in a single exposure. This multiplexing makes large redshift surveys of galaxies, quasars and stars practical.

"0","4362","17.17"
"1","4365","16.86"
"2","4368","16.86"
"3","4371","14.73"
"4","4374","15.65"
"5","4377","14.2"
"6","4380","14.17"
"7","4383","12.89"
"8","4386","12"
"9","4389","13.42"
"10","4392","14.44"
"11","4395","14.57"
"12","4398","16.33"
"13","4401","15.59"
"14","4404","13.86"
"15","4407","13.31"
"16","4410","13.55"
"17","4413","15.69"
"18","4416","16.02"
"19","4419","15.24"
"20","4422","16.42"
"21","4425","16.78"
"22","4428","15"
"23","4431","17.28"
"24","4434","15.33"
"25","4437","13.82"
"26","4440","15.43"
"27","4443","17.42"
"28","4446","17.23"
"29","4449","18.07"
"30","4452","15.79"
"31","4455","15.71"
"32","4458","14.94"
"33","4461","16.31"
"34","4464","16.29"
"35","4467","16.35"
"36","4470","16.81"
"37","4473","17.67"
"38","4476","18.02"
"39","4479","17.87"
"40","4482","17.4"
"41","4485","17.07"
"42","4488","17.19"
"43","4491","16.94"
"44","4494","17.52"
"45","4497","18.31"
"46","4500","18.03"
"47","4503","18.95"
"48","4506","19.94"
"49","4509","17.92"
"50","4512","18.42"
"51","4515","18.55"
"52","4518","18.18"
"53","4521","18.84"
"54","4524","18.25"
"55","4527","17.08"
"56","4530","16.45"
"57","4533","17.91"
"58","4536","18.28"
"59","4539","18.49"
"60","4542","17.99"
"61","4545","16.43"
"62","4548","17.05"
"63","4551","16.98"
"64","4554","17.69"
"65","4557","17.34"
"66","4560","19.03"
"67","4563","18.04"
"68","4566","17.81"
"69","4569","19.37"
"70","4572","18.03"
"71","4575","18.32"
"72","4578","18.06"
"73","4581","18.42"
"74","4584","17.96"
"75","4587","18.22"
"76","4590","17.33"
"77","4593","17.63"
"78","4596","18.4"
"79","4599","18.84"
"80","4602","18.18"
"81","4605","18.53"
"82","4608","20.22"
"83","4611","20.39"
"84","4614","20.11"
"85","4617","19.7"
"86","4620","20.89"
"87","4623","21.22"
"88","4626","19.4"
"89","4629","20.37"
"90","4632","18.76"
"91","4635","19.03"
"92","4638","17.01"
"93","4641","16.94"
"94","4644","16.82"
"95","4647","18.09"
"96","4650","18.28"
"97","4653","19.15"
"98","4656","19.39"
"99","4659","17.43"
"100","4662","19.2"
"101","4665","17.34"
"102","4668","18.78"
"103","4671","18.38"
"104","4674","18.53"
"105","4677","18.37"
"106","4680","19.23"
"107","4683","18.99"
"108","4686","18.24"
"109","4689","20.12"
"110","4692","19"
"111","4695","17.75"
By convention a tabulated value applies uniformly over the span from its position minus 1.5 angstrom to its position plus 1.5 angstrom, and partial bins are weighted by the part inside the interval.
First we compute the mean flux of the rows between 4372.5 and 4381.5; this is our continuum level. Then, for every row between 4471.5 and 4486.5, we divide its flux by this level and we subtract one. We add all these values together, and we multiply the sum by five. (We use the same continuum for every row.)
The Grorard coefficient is 5.0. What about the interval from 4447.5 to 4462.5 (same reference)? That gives 2.5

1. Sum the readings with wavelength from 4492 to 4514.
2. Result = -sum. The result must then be -129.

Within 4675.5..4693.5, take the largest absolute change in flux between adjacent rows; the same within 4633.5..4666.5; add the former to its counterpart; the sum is 3.90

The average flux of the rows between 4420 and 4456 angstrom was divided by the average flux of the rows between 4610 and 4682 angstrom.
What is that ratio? 0.86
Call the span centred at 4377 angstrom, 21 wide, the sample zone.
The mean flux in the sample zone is 14.4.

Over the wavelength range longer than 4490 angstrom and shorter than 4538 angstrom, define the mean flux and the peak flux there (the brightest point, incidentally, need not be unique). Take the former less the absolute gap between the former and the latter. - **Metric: 16.3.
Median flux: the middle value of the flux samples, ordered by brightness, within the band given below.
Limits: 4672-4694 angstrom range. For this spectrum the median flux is 19.0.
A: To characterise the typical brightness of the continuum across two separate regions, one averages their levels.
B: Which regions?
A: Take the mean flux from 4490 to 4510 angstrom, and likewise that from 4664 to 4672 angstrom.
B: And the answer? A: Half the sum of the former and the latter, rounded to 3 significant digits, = 18.2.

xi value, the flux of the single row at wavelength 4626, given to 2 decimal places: 19.40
